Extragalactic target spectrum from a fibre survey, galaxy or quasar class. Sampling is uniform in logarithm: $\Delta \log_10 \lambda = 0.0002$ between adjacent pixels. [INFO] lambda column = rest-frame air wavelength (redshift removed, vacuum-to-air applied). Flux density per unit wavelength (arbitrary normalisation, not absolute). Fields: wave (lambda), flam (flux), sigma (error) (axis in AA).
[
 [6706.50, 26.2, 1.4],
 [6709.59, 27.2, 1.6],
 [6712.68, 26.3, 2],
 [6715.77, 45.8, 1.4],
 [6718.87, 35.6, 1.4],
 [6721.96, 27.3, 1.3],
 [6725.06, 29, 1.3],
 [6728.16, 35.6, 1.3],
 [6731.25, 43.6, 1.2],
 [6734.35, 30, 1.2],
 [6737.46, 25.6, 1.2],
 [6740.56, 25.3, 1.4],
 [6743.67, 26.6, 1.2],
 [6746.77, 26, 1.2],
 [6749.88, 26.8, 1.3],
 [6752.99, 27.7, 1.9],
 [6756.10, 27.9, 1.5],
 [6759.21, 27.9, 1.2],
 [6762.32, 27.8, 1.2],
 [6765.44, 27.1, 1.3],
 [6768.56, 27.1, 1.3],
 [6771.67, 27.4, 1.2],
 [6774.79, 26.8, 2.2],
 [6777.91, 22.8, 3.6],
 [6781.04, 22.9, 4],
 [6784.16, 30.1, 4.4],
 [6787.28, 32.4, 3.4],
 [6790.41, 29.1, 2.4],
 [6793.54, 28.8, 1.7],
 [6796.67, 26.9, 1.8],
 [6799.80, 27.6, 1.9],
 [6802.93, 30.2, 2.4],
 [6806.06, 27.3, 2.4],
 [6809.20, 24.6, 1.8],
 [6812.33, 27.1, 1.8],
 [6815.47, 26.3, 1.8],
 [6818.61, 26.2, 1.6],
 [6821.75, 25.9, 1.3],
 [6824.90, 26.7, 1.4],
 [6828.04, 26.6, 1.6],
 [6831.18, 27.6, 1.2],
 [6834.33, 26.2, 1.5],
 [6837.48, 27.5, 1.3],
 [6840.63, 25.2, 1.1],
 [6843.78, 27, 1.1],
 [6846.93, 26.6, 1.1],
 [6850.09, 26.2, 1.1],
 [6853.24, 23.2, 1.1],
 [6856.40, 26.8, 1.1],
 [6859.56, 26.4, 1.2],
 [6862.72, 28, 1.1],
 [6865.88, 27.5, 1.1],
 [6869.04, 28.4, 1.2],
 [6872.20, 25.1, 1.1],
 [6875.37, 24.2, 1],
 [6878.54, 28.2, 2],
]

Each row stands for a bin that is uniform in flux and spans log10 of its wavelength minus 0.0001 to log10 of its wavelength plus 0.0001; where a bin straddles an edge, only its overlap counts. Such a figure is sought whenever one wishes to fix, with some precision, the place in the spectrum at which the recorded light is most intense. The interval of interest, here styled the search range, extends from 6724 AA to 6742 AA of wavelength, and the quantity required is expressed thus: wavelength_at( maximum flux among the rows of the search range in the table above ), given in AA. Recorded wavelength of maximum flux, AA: 6731.25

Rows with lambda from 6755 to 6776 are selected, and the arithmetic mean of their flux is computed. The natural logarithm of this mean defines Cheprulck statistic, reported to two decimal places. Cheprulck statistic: 3.31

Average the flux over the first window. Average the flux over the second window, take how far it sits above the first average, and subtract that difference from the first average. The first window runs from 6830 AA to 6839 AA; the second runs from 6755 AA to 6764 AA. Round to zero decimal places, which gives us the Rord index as 26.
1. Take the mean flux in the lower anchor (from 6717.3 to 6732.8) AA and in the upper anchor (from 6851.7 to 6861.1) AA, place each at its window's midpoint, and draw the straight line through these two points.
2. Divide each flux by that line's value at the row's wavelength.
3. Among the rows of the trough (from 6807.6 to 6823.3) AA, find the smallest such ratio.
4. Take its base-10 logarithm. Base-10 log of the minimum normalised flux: -0.066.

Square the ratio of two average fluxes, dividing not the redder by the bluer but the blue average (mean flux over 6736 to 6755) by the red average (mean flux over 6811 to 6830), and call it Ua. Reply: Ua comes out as 0.99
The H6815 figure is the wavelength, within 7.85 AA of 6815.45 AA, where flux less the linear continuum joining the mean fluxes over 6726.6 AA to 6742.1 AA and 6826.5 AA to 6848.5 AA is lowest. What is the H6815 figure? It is 6809.20 AA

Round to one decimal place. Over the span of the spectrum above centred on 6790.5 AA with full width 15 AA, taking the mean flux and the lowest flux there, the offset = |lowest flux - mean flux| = 2.6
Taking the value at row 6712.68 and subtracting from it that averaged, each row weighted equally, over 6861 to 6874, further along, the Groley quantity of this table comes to -1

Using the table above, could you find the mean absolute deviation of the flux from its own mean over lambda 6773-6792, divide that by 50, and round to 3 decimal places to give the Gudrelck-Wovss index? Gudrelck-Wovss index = 0.064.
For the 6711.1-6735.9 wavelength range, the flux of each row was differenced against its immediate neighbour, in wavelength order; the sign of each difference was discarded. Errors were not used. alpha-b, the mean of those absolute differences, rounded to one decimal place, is 9.7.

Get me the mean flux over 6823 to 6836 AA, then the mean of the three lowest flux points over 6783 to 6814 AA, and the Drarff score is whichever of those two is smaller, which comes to 26.2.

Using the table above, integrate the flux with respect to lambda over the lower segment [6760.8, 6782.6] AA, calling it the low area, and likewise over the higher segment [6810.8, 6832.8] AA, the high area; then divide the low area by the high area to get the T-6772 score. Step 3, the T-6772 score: 0.97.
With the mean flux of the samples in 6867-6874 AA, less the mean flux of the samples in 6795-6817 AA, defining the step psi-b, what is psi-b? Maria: -0.4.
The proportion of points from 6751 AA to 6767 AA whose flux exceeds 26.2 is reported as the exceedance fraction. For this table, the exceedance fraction 1.0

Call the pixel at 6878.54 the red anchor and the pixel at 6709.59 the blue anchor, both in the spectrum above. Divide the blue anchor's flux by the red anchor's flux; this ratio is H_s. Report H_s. 0.96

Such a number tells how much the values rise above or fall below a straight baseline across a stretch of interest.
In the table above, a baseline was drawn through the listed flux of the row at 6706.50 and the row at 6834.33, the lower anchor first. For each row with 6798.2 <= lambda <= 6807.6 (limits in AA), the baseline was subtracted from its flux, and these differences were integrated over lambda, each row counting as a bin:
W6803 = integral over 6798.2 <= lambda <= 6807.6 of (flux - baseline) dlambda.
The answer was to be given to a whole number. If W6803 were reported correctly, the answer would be 20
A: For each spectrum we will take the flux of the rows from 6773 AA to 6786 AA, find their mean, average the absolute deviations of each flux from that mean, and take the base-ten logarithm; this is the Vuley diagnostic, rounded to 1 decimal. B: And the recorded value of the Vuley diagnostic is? 0.4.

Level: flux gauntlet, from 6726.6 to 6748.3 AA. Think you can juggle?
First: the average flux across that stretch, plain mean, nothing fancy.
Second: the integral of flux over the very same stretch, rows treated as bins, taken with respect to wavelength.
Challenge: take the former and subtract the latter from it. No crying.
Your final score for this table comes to -629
